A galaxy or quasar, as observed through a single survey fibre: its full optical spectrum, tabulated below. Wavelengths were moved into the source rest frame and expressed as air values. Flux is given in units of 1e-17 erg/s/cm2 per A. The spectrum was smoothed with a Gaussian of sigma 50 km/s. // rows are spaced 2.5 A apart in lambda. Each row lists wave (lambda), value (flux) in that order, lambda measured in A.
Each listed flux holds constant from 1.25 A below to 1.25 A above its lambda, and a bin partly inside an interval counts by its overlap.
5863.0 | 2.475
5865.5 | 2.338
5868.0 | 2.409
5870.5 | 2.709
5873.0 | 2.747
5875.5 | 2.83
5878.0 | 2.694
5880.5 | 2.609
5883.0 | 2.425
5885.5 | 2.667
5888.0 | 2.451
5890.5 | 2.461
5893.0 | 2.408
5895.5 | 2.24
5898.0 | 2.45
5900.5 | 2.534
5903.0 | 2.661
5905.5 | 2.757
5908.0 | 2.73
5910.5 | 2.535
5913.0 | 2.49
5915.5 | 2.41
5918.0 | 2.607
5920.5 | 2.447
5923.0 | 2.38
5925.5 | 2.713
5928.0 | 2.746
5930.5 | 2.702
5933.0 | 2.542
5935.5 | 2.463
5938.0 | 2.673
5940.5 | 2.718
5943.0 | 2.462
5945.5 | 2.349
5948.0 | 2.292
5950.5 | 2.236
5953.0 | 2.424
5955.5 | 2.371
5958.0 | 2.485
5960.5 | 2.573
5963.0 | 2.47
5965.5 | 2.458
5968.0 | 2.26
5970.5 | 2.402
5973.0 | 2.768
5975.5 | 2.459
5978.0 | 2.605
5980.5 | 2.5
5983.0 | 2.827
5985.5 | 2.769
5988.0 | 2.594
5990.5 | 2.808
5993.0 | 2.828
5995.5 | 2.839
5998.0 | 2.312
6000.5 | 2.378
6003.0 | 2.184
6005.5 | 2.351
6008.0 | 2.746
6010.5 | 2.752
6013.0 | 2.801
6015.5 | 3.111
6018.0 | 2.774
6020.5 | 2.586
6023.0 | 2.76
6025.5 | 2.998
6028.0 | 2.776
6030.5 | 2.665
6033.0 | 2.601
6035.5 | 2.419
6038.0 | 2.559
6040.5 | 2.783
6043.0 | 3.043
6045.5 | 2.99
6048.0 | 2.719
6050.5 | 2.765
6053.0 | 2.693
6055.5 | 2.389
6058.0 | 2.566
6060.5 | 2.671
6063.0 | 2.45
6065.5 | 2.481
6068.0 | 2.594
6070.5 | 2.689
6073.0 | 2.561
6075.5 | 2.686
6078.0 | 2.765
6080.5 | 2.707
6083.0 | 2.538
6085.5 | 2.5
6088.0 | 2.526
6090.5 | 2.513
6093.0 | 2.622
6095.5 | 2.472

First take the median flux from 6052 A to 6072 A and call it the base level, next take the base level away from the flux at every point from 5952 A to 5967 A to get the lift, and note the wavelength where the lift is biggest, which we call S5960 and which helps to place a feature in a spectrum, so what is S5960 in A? 5960.5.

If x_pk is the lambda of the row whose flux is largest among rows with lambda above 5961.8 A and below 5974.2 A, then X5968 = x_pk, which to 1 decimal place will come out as 5973.0 A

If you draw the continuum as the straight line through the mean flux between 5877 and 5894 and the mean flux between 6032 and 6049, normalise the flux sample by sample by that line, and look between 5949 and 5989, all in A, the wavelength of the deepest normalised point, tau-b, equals 5950.5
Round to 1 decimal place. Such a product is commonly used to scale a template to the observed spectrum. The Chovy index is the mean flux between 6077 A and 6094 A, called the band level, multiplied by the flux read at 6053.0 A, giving 7.0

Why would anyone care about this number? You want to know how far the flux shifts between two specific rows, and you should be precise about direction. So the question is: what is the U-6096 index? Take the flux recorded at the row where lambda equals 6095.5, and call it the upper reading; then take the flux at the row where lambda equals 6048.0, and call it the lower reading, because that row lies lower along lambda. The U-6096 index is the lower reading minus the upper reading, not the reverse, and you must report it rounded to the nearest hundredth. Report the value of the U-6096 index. 0.25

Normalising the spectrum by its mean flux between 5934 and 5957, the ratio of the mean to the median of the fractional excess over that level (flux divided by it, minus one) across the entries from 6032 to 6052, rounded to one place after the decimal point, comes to 1.0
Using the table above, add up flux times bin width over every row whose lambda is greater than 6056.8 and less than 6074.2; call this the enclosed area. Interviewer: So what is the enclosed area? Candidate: 45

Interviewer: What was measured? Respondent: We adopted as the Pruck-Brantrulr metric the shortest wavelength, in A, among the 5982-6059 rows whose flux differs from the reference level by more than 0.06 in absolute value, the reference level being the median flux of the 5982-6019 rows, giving 5988.0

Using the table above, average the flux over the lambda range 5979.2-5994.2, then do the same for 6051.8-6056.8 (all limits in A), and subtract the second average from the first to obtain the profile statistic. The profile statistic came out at 0.18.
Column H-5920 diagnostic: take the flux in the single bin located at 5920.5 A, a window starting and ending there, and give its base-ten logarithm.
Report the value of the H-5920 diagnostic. 0.39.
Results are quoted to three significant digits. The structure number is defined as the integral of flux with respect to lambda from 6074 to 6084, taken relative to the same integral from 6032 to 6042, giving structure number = 1.03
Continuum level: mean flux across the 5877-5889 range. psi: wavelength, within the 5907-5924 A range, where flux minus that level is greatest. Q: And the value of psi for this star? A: 5908.0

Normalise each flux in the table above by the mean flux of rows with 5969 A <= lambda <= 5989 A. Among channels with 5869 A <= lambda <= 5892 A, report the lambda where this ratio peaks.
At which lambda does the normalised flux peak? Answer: 5875.5 A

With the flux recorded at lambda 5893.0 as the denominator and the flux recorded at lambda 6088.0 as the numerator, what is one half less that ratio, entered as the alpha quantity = -0.55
